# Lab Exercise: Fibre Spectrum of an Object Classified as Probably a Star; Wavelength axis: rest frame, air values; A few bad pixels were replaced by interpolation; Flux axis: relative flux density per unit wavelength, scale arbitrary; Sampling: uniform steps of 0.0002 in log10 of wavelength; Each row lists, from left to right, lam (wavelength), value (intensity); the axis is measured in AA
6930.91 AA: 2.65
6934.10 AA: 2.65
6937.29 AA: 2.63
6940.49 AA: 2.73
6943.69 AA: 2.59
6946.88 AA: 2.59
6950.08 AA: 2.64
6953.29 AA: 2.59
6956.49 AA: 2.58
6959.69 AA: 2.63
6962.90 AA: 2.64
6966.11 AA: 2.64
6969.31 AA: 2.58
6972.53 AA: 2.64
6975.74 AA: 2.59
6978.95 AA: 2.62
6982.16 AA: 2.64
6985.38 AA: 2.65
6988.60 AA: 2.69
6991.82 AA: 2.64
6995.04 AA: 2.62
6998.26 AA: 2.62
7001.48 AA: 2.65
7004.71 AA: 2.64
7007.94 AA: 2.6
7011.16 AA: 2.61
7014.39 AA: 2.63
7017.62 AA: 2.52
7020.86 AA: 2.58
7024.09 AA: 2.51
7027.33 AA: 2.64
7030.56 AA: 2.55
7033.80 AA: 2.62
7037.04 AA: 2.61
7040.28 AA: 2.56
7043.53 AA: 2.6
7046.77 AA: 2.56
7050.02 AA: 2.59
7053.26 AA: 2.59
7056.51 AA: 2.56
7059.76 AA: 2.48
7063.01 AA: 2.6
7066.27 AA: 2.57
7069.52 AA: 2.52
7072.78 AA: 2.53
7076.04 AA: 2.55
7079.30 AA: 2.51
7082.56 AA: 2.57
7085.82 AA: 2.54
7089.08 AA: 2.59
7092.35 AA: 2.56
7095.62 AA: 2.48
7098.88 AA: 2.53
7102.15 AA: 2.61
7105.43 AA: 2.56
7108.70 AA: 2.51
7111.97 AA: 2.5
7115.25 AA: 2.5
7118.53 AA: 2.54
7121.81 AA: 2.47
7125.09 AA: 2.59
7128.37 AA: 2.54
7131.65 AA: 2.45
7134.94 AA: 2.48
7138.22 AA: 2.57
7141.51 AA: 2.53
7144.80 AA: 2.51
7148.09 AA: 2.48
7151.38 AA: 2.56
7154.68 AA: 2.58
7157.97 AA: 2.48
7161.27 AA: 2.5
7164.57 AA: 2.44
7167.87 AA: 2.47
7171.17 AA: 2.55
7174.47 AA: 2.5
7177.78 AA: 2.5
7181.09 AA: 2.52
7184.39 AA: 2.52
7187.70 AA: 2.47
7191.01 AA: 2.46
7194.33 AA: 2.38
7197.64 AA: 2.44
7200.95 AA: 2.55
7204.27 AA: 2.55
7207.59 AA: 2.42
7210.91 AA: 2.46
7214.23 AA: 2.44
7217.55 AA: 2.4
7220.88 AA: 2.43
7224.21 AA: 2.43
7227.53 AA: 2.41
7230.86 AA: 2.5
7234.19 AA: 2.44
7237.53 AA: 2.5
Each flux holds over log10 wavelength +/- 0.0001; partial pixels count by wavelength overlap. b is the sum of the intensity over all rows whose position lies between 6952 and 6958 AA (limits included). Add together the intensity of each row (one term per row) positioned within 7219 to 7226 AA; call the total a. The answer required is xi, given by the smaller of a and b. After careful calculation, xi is 4.86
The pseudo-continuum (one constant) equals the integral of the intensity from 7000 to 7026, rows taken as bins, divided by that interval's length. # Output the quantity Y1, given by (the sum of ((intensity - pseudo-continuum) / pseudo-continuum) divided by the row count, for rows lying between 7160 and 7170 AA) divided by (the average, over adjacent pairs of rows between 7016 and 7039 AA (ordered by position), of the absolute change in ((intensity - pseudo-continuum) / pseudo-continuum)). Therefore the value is -1.7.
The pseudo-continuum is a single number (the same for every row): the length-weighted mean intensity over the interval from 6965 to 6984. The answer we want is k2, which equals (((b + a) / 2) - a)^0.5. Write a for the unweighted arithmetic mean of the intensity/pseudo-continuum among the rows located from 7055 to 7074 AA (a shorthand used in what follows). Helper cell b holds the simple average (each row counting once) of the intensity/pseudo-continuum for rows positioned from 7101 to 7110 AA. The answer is 0.06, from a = 0.97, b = 0.978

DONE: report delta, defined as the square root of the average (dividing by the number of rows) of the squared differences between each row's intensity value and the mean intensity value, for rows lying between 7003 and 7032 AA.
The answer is 0.047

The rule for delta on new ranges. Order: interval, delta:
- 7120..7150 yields 0.045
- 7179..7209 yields 0.056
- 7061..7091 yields 0.029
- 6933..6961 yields 0.044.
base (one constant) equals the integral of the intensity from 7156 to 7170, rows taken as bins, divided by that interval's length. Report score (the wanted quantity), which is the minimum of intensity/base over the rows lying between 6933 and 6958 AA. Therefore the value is 1.041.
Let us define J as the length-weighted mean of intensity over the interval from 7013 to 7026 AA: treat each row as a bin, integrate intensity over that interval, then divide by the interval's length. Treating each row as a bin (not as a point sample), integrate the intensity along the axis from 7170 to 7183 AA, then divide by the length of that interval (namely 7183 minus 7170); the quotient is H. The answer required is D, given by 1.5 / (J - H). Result 35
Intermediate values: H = 2.52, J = 2.56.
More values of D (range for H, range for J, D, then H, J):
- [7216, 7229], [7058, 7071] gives 12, 2.42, 2.54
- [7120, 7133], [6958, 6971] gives 14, 2.52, 2.62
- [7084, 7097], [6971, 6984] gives 19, 2.54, 2.62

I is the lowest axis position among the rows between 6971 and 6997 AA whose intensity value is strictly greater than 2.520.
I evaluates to 6972.53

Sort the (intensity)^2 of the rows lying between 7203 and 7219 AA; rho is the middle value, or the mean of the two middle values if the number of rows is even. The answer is 5.95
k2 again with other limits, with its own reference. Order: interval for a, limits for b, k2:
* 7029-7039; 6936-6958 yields 0.07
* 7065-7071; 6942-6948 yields 0.09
